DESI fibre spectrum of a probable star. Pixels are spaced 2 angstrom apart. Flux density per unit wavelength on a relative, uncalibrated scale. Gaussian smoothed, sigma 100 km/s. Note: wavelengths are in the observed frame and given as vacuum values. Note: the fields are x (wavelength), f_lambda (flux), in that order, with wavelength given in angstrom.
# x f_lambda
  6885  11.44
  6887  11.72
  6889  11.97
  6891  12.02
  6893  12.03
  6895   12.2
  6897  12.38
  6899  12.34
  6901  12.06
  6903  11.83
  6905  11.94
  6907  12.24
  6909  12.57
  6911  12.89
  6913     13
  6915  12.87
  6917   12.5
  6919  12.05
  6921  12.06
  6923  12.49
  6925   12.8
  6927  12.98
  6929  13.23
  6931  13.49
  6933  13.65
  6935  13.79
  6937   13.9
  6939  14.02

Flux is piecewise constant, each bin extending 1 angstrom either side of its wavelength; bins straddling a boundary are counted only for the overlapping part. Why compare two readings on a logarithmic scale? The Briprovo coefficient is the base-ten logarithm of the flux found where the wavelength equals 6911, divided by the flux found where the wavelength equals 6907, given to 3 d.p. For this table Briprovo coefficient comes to 0.022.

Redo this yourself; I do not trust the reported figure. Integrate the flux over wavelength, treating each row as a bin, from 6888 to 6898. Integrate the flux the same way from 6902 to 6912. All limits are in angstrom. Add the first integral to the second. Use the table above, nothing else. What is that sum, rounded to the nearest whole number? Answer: 244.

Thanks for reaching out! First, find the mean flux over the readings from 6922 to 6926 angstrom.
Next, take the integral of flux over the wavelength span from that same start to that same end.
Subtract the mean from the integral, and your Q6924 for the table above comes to 37.9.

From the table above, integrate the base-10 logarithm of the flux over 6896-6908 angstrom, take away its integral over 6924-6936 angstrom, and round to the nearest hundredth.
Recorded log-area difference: -0.49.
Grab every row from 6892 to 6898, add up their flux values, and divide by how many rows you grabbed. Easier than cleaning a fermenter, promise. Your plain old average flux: 12.2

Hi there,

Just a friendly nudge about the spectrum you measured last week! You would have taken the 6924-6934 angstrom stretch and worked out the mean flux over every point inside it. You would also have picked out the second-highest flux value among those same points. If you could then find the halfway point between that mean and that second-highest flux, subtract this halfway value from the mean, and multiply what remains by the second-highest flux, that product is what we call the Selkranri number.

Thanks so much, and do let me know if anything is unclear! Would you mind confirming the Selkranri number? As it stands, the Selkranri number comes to -1.75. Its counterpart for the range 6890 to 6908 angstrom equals -1.38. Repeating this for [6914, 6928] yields -2.15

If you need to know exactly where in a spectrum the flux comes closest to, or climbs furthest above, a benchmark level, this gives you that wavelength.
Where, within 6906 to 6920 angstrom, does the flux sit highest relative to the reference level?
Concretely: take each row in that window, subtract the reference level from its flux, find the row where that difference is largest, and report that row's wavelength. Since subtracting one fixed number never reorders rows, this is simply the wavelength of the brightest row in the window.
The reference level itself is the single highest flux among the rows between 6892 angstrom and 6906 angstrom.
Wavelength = 6913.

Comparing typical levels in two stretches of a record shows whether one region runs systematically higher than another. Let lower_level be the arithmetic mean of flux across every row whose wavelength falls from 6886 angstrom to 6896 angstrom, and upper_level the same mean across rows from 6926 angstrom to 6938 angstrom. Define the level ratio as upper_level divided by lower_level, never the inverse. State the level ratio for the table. 1.13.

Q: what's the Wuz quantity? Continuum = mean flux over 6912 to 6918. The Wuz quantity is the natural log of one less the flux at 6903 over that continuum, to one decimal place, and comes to -2.6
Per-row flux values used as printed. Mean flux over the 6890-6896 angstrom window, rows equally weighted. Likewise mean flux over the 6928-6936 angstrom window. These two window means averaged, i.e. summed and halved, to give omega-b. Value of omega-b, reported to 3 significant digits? 12.8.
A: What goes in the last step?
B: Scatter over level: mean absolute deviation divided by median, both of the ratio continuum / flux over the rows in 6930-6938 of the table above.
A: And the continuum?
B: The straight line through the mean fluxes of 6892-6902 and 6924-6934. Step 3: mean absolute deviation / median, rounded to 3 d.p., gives 0.005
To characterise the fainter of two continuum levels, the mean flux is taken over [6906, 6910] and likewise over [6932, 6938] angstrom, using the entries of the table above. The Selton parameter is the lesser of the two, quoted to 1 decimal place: 12.4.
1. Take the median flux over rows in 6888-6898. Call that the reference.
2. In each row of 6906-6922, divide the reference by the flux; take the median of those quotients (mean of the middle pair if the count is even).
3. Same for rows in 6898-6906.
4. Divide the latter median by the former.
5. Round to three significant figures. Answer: 1.04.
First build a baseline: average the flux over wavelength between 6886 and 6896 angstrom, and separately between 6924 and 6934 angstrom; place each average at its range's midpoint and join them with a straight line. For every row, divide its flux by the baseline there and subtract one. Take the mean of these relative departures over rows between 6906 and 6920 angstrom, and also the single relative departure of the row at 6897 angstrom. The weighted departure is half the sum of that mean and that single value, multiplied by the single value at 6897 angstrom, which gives 0.0001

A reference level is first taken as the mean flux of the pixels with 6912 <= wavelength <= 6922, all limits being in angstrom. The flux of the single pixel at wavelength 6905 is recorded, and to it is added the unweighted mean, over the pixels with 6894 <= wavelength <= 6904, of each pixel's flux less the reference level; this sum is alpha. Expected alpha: 11.6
